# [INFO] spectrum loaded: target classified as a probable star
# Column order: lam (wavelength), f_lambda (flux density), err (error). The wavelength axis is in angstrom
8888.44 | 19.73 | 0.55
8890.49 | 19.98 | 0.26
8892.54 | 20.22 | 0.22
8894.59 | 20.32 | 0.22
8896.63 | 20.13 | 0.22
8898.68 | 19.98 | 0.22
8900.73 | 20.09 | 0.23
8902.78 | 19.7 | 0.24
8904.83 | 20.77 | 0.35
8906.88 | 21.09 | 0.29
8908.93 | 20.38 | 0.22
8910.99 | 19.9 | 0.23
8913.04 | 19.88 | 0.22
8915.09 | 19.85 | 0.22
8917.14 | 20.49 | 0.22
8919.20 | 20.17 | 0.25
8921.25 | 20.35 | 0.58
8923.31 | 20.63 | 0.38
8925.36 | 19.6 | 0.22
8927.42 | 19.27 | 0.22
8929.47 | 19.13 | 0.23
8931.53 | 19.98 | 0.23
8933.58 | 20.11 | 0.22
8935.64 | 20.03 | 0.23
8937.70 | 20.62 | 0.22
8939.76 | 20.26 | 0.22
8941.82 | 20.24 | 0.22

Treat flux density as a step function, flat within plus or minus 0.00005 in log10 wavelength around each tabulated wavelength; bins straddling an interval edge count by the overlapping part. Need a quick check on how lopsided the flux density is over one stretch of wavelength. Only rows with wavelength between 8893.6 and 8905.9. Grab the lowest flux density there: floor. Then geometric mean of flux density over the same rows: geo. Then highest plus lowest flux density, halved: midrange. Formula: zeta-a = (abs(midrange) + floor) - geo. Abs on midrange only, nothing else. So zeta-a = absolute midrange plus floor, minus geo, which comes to 19.8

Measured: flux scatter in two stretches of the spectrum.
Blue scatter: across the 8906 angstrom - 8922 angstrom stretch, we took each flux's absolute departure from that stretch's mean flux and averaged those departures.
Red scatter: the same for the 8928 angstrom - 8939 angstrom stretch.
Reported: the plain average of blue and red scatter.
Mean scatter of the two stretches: 0.326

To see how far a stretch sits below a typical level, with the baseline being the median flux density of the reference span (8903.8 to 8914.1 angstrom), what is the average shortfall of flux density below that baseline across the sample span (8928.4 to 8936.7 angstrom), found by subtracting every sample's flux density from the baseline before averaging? 0.57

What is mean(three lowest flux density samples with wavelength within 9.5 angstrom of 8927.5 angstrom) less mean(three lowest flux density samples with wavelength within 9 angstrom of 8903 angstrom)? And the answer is -0.5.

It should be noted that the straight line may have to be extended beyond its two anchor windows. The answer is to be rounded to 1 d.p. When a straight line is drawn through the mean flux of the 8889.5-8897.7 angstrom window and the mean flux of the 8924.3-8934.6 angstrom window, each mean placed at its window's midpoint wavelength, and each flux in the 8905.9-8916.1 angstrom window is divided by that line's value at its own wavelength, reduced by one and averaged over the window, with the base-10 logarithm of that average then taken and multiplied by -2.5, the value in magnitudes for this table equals 4.5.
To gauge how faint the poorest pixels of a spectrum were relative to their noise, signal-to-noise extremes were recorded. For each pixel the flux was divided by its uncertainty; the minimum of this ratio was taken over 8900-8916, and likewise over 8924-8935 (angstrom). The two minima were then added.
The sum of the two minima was 143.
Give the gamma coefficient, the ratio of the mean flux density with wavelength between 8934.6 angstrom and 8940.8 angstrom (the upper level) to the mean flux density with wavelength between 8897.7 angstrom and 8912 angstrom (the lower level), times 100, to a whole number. 100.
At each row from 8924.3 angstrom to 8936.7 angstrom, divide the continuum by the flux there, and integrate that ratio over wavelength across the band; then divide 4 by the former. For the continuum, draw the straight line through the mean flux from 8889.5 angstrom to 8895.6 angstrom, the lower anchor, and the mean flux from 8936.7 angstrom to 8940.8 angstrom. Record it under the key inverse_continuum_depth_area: 0.31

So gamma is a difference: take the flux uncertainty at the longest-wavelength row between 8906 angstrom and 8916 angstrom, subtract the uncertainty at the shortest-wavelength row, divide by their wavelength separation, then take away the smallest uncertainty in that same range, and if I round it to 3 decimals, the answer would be -0.229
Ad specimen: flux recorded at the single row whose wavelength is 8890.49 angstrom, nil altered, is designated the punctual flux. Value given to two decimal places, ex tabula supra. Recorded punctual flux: 19.98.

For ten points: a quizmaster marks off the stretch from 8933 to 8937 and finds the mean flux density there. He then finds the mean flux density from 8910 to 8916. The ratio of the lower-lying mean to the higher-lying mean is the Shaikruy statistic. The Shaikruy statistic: 0.99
